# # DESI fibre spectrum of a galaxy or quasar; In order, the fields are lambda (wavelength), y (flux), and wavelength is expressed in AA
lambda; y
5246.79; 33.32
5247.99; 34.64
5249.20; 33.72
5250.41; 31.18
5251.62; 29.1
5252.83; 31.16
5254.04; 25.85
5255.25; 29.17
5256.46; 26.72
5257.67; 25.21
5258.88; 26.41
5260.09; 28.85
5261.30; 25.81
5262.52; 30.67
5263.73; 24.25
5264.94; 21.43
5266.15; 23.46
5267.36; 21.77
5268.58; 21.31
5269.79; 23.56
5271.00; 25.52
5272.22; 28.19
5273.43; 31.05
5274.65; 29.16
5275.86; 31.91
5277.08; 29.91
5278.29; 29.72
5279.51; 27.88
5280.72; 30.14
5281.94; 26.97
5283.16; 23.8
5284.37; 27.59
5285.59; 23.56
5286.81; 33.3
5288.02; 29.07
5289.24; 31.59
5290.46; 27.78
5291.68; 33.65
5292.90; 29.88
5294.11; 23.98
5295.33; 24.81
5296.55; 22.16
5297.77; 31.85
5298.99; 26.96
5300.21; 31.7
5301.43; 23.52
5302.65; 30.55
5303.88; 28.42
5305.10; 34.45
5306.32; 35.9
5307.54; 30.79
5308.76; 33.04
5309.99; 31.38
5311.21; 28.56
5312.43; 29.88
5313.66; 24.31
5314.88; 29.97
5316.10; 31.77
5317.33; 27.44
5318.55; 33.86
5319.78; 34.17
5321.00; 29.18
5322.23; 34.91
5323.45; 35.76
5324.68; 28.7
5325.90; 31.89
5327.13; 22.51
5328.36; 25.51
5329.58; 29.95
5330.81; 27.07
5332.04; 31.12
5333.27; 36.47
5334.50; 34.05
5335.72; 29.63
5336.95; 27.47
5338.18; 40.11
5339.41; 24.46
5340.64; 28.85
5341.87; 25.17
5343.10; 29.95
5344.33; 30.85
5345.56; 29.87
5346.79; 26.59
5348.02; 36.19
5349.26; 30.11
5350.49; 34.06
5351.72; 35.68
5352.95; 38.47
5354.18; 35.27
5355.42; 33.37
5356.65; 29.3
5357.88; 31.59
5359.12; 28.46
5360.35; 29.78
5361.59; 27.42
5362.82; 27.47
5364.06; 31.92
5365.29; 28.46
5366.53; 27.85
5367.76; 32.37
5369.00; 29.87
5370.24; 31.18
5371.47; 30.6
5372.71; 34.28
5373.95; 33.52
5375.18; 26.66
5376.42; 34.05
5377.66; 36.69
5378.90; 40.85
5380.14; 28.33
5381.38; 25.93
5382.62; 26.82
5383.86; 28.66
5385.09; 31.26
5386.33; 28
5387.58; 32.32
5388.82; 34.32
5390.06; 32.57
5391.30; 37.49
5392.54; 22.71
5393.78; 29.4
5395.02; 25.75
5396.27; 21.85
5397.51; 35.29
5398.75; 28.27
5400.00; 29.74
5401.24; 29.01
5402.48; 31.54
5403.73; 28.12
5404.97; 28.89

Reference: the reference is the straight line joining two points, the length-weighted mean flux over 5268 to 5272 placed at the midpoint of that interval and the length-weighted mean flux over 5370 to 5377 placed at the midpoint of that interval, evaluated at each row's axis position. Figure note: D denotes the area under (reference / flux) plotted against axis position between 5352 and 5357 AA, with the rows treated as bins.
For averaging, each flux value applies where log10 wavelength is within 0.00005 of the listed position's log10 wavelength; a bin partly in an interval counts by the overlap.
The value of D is 4.4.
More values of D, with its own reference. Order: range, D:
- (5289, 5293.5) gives 3.8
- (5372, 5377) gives 5.0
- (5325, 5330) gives 5.3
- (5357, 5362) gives 5.2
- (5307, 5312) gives 4.4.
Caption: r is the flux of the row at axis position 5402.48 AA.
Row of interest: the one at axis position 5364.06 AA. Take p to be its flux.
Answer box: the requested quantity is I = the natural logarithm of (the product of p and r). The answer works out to 6.91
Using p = 31.92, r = 31.54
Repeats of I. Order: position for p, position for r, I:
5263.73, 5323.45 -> 6.77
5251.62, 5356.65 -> 6.75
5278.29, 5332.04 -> 6.83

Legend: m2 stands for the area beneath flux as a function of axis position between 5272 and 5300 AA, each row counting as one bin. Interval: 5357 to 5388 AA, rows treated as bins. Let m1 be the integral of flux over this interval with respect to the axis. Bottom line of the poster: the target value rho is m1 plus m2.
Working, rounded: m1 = 947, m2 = 799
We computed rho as 1746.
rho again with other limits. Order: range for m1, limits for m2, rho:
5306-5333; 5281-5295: 1216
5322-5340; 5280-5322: 1783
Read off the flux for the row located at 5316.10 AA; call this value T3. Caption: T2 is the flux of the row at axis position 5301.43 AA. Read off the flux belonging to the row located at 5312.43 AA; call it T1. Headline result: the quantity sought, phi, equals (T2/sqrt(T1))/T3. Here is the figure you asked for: 0.14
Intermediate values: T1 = 29.88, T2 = 23.52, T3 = 31.77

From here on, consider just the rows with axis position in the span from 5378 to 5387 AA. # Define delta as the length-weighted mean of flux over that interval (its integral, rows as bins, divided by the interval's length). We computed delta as 30.2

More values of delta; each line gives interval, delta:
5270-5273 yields 26.7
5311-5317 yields 28.8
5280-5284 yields 27.1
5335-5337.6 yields 29.0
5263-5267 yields 23.3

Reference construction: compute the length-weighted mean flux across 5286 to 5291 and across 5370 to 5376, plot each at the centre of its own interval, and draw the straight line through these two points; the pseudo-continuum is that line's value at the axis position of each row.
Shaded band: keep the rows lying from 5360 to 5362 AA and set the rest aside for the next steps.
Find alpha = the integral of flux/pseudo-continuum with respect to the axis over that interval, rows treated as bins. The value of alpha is 1.8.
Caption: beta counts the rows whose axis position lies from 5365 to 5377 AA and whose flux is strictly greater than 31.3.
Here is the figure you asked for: 4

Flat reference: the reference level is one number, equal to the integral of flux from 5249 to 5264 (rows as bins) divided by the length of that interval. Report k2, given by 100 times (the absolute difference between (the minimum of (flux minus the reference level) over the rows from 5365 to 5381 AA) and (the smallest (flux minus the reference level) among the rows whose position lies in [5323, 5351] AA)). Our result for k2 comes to 415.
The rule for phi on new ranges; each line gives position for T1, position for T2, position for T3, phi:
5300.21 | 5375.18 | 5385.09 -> 0.15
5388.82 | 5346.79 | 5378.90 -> 0.11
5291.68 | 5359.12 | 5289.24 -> 0.16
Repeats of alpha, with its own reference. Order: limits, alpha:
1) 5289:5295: 5.8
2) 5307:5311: 4.1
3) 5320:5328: 8.0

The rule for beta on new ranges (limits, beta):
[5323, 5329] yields 2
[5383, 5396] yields 4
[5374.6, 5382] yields 3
